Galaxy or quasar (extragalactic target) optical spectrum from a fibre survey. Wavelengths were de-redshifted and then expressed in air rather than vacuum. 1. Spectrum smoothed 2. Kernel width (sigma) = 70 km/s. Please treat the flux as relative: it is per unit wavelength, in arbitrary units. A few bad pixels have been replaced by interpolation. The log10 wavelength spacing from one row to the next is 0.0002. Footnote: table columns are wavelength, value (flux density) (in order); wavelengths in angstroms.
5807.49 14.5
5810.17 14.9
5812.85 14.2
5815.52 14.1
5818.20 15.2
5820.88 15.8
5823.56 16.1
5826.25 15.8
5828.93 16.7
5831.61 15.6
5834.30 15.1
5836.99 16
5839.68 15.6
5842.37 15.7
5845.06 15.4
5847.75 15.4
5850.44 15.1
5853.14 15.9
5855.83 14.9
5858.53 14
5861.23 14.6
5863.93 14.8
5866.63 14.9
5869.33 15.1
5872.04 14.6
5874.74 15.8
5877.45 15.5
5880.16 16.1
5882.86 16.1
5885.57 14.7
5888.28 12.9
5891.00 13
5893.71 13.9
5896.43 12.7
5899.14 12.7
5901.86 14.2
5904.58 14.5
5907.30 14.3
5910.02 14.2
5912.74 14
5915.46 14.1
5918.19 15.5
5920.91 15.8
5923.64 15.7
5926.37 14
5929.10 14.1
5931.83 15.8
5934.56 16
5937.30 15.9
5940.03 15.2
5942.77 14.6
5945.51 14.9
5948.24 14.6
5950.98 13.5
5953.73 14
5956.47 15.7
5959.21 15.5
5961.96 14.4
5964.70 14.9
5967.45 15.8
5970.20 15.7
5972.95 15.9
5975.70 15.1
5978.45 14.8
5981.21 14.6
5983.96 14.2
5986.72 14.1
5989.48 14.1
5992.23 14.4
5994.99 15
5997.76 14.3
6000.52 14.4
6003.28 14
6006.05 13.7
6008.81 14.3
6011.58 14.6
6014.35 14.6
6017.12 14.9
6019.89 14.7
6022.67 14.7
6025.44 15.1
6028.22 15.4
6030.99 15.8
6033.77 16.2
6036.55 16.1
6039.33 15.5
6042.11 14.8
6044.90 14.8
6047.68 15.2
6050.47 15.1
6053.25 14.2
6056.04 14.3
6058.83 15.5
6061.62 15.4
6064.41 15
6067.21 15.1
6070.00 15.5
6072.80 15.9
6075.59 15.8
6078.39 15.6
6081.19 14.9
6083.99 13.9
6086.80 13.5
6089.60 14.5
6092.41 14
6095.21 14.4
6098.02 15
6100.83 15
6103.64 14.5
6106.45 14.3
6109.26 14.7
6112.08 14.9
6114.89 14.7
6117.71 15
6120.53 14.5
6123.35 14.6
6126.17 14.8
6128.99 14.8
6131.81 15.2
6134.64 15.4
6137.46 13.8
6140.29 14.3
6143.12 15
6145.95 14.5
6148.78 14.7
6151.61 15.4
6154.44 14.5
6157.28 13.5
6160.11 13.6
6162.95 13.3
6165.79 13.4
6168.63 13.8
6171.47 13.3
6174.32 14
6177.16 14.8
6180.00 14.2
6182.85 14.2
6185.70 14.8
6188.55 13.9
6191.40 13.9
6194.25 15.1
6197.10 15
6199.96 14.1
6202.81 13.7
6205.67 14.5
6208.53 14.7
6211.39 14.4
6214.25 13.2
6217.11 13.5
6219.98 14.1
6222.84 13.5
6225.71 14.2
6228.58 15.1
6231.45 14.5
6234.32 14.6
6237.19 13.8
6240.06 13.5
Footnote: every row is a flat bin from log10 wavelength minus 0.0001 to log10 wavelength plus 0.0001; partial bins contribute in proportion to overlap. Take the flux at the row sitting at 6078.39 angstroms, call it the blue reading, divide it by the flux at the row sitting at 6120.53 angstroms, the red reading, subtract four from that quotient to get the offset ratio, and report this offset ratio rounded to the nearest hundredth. -2.92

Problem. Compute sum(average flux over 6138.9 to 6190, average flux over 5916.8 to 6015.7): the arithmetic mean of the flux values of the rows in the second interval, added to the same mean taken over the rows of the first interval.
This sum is 29.0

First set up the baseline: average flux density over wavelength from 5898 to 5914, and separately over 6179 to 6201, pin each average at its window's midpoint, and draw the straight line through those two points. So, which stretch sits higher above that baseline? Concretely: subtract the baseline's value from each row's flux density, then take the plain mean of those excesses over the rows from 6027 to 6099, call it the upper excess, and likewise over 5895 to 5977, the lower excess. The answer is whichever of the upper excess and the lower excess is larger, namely 0.8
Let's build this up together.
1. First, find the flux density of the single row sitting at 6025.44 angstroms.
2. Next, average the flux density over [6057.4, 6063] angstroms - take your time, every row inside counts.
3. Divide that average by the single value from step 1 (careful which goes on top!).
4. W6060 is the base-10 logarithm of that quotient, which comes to 0.010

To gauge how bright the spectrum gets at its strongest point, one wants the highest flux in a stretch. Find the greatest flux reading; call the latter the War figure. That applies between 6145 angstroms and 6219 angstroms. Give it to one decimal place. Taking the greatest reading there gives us 15.4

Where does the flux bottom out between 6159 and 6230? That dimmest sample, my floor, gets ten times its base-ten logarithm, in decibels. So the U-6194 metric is 11.2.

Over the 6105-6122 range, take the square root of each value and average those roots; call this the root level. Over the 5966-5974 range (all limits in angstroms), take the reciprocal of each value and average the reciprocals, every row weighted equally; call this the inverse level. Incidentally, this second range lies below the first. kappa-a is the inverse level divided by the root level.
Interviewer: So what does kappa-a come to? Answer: 0.0165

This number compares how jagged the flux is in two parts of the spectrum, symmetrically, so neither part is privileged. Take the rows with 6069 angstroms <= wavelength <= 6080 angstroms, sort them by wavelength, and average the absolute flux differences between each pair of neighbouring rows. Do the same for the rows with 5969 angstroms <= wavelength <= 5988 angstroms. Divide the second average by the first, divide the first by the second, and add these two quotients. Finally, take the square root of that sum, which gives 1.5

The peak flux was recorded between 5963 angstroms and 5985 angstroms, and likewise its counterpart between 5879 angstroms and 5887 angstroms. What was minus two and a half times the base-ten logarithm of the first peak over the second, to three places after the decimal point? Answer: 0.014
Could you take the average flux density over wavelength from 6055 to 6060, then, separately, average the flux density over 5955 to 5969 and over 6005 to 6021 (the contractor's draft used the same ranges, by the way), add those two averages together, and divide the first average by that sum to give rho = 0.501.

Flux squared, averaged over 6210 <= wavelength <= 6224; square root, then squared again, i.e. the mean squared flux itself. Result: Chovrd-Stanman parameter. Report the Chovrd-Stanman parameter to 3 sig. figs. 189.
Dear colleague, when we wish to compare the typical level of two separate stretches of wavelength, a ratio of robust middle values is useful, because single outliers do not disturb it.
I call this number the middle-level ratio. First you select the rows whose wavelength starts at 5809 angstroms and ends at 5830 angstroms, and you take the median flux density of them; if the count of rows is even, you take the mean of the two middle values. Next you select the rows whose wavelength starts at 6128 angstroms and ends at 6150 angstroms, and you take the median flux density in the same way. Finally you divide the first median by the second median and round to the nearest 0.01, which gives 1.05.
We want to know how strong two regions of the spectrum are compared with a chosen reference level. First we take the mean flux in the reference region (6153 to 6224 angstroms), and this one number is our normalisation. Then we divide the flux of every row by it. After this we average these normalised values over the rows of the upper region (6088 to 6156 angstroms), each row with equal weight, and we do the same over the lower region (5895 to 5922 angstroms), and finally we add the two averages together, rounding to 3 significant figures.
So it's 2.06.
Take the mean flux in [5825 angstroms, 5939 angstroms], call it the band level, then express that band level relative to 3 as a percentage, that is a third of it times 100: 497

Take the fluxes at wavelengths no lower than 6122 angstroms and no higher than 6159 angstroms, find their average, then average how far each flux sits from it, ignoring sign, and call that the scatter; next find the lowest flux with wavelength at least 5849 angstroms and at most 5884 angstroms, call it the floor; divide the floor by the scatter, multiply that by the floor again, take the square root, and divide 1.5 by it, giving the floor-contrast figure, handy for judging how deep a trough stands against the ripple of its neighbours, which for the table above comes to 0.0693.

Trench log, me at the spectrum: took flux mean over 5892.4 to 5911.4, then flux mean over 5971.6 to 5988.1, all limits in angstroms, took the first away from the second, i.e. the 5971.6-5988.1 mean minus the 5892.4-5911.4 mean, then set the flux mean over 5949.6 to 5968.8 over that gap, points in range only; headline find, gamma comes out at 15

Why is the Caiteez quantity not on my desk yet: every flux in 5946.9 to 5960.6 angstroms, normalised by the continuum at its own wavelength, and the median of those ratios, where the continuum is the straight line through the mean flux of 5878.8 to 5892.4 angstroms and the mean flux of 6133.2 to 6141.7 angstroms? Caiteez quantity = 1.00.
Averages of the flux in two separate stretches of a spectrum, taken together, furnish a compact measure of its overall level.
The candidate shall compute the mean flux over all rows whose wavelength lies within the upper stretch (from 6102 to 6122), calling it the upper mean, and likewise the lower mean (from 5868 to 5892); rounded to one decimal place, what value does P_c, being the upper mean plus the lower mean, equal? 29.5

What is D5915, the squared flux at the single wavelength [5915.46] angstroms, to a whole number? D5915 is 199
